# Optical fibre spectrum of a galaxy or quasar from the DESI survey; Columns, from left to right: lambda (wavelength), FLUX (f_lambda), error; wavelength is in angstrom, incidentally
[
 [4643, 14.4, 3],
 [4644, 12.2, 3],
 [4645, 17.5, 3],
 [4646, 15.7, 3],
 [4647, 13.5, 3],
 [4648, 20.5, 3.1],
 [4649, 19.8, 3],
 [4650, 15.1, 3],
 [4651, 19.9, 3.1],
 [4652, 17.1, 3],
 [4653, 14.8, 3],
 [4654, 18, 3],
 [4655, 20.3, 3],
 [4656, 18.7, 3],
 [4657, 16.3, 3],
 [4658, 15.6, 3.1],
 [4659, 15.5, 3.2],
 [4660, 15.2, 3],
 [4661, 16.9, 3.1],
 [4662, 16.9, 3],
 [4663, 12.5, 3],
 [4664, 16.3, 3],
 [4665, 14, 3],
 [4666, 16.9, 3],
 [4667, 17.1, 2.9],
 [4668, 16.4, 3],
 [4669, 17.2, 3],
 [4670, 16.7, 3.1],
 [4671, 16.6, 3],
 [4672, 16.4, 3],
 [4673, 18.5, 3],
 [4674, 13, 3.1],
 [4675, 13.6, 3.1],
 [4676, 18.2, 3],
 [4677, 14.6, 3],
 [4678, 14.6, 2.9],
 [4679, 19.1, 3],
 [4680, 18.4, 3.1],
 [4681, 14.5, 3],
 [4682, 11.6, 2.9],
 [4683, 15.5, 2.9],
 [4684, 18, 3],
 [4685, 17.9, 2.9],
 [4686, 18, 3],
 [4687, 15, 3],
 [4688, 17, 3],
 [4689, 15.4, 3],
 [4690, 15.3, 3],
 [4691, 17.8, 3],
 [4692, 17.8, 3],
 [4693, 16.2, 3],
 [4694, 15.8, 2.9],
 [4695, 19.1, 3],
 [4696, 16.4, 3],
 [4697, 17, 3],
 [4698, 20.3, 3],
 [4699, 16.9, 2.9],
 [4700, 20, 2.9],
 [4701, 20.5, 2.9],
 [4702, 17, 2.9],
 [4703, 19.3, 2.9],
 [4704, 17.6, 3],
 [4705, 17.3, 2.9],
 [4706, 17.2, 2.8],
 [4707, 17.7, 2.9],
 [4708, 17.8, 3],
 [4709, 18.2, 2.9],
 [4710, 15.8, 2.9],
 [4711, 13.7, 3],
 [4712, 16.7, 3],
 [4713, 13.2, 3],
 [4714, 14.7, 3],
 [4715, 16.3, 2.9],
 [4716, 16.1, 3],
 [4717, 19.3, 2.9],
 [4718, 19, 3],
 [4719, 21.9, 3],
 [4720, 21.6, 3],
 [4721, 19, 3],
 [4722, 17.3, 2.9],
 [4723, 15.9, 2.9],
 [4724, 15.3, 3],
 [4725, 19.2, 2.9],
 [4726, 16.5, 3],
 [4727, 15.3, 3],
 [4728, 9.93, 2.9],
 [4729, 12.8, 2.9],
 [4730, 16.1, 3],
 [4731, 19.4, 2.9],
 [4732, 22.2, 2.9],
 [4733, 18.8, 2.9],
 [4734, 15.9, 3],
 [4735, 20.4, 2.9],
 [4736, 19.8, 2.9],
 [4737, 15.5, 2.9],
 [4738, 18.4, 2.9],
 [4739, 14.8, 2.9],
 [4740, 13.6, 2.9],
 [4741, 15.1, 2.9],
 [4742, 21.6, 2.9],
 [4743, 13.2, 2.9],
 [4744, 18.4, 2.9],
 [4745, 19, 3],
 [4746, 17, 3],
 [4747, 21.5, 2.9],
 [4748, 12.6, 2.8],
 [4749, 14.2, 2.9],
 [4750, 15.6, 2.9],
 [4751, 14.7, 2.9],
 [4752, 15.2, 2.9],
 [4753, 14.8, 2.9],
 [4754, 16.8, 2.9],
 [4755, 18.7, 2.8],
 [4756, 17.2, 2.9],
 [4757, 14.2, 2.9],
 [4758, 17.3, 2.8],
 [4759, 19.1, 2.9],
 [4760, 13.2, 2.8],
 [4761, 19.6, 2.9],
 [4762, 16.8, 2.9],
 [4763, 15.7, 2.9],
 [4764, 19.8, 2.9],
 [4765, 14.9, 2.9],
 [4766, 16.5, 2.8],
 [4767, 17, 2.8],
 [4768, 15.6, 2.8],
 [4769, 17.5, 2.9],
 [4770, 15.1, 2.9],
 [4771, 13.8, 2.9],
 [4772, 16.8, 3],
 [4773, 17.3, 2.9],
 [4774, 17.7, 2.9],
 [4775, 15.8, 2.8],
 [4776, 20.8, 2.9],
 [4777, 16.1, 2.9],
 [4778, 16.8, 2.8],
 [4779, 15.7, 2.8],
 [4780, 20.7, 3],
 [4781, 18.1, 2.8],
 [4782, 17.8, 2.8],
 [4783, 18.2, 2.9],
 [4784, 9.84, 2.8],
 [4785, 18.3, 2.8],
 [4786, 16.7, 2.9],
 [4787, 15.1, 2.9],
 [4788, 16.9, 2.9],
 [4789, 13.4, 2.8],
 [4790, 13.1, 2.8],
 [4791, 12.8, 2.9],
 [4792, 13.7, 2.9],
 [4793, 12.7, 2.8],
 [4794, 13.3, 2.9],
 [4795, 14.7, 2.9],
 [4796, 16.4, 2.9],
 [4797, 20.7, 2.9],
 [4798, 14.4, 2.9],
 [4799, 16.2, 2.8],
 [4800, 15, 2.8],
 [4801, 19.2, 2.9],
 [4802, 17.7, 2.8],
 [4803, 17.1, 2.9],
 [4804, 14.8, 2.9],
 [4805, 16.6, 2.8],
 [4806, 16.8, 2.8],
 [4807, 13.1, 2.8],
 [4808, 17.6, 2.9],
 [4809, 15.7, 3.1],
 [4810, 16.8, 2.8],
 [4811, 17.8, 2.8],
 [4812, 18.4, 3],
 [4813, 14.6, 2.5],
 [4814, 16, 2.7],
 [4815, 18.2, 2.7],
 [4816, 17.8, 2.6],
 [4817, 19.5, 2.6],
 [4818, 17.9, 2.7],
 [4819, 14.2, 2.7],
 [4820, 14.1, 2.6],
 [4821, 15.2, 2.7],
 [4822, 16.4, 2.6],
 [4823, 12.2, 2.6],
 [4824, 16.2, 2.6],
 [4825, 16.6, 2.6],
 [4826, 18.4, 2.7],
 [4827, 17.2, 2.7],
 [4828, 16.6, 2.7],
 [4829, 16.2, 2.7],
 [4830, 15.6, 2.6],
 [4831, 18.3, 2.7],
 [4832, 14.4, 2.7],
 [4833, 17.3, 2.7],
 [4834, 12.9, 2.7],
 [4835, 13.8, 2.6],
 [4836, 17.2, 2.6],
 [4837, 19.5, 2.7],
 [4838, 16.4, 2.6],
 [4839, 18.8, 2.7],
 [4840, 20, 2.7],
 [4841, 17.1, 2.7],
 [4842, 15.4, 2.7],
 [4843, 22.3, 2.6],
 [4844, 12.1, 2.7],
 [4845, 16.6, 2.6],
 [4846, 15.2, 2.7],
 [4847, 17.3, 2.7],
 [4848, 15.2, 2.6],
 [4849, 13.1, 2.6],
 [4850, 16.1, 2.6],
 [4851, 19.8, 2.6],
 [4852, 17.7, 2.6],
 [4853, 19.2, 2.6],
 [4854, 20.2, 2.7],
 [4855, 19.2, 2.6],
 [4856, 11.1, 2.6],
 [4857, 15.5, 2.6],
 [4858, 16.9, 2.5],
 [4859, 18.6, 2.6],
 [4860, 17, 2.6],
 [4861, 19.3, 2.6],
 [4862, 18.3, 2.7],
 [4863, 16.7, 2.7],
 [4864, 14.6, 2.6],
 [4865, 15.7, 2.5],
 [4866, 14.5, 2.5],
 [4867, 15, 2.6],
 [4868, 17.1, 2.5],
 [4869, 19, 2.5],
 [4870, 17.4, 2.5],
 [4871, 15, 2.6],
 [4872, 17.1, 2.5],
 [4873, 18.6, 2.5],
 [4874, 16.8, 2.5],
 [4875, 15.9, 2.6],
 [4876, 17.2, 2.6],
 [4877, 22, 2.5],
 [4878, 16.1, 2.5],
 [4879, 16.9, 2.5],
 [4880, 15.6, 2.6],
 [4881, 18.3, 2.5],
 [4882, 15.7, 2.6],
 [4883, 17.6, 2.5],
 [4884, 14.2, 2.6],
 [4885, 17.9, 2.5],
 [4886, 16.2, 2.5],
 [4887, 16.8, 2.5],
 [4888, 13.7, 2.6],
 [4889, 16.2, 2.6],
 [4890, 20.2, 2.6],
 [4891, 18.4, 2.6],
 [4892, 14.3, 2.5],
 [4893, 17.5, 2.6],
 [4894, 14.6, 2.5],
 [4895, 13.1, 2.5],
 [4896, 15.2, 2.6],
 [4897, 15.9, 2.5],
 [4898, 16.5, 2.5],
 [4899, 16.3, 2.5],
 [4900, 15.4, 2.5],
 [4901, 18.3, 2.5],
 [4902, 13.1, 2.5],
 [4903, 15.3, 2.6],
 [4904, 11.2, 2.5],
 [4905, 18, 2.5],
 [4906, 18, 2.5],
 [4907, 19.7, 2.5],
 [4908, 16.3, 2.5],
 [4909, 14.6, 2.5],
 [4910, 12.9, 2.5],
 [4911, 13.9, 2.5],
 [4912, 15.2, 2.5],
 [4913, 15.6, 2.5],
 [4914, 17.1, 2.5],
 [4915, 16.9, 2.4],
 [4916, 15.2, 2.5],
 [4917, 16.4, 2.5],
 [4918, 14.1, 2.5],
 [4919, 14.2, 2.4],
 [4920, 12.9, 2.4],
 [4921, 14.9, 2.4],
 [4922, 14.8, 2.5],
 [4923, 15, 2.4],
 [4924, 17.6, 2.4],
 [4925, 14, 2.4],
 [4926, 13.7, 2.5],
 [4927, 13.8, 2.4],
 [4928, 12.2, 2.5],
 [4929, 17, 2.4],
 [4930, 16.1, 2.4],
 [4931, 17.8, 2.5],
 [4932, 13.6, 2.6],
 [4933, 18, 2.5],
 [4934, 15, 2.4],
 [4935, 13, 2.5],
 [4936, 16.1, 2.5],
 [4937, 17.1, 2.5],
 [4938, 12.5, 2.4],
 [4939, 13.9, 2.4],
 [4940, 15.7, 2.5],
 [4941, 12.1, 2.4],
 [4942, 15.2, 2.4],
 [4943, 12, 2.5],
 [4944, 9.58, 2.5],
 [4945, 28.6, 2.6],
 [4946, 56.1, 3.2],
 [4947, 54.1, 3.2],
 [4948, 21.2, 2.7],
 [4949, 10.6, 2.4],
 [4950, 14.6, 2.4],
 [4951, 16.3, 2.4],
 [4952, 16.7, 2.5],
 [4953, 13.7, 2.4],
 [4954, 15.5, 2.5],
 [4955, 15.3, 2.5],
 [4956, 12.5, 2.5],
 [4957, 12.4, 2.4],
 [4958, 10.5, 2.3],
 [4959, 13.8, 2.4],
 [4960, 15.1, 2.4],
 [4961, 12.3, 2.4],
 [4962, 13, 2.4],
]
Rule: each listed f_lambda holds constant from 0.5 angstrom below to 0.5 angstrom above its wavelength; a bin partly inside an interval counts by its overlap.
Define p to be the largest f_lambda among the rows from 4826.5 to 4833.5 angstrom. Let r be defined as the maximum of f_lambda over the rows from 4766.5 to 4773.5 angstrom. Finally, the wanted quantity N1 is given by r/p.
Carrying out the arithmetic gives 0.96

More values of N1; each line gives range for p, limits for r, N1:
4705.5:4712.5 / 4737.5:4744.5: 1.19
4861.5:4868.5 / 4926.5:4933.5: 0.98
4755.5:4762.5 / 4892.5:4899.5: 0.89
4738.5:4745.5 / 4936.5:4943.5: 0.79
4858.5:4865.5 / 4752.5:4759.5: 0.99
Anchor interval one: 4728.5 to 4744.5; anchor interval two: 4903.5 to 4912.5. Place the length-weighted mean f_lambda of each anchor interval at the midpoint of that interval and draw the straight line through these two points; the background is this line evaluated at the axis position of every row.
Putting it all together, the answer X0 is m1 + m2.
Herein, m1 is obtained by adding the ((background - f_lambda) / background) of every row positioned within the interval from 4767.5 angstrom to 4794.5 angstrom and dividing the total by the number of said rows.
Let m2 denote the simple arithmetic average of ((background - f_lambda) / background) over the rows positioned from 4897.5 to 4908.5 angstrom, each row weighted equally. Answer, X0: 0.01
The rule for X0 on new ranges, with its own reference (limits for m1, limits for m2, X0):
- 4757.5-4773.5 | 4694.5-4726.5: 0.01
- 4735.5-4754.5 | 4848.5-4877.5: -0.02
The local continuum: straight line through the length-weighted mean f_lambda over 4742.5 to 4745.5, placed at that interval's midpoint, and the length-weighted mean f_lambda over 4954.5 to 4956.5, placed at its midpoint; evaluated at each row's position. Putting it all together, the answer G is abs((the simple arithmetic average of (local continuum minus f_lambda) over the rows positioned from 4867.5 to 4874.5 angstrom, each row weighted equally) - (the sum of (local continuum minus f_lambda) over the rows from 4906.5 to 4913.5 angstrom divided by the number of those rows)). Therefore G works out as 1.3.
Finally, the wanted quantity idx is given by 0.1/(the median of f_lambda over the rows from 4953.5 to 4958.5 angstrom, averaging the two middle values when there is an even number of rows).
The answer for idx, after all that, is 0.0080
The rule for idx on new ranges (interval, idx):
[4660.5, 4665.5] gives 0.0061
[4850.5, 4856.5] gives 0.0052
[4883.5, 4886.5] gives 0.0062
